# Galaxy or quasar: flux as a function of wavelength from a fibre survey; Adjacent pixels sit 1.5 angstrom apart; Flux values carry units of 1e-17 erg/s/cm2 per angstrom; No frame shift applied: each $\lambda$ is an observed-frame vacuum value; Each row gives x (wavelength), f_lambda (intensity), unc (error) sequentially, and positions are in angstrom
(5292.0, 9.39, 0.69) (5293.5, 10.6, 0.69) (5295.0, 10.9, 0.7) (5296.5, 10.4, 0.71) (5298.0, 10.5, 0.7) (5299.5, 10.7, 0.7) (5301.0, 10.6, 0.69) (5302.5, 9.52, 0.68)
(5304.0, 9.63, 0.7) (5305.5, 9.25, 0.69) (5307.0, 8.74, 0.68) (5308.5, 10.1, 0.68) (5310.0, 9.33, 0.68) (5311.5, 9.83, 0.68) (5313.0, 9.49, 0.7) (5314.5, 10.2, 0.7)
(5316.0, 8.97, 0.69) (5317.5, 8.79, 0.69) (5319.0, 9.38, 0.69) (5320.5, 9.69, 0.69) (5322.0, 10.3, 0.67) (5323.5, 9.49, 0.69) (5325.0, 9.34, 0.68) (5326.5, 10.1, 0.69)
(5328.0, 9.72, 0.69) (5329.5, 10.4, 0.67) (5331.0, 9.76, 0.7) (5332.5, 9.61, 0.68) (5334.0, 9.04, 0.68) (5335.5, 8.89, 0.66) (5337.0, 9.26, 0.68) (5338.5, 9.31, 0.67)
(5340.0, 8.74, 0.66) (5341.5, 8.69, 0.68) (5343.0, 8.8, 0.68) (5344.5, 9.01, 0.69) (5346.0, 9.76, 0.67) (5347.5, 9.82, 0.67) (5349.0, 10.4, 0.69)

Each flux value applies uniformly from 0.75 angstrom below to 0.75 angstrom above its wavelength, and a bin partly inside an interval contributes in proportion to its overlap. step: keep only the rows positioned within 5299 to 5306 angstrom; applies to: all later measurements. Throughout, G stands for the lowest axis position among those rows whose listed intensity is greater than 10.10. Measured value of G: 5299.5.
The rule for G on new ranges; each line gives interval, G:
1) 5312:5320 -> 5314.5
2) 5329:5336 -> 5329.5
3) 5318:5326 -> 5322.0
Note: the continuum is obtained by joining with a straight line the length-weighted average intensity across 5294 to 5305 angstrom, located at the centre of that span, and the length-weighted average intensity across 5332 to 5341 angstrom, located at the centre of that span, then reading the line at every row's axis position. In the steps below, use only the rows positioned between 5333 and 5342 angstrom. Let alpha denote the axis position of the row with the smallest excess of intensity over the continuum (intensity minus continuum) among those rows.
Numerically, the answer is 5341.5 angstrom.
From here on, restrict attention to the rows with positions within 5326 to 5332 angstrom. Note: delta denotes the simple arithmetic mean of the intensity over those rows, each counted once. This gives 10.0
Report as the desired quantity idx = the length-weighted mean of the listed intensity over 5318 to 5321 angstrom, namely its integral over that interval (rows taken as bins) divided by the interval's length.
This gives 9.5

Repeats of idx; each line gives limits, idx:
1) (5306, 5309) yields 9.3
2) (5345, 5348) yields 9.7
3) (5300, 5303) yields 10.2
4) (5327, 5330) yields 10.0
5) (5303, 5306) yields 9.5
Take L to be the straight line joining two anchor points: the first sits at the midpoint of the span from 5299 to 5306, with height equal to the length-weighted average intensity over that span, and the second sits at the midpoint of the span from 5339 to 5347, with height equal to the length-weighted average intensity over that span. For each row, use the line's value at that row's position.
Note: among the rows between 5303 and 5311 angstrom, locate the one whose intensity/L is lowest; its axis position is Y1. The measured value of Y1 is 5307.0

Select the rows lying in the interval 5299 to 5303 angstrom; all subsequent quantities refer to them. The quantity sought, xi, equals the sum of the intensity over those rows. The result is 30.8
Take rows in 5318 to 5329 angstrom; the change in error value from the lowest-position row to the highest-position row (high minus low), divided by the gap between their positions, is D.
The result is 0.0000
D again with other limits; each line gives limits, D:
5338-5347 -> 0.0000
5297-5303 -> -0.0044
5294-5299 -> 0.0000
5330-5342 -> -0.0019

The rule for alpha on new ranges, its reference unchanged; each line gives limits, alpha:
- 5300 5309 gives 5307.0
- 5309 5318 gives 5317.5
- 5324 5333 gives 5325.0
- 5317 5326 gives 5317.5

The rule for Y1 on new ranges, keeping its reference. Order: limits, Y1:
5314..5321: 5317.5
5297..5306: 5305.5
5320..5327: 5325.0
